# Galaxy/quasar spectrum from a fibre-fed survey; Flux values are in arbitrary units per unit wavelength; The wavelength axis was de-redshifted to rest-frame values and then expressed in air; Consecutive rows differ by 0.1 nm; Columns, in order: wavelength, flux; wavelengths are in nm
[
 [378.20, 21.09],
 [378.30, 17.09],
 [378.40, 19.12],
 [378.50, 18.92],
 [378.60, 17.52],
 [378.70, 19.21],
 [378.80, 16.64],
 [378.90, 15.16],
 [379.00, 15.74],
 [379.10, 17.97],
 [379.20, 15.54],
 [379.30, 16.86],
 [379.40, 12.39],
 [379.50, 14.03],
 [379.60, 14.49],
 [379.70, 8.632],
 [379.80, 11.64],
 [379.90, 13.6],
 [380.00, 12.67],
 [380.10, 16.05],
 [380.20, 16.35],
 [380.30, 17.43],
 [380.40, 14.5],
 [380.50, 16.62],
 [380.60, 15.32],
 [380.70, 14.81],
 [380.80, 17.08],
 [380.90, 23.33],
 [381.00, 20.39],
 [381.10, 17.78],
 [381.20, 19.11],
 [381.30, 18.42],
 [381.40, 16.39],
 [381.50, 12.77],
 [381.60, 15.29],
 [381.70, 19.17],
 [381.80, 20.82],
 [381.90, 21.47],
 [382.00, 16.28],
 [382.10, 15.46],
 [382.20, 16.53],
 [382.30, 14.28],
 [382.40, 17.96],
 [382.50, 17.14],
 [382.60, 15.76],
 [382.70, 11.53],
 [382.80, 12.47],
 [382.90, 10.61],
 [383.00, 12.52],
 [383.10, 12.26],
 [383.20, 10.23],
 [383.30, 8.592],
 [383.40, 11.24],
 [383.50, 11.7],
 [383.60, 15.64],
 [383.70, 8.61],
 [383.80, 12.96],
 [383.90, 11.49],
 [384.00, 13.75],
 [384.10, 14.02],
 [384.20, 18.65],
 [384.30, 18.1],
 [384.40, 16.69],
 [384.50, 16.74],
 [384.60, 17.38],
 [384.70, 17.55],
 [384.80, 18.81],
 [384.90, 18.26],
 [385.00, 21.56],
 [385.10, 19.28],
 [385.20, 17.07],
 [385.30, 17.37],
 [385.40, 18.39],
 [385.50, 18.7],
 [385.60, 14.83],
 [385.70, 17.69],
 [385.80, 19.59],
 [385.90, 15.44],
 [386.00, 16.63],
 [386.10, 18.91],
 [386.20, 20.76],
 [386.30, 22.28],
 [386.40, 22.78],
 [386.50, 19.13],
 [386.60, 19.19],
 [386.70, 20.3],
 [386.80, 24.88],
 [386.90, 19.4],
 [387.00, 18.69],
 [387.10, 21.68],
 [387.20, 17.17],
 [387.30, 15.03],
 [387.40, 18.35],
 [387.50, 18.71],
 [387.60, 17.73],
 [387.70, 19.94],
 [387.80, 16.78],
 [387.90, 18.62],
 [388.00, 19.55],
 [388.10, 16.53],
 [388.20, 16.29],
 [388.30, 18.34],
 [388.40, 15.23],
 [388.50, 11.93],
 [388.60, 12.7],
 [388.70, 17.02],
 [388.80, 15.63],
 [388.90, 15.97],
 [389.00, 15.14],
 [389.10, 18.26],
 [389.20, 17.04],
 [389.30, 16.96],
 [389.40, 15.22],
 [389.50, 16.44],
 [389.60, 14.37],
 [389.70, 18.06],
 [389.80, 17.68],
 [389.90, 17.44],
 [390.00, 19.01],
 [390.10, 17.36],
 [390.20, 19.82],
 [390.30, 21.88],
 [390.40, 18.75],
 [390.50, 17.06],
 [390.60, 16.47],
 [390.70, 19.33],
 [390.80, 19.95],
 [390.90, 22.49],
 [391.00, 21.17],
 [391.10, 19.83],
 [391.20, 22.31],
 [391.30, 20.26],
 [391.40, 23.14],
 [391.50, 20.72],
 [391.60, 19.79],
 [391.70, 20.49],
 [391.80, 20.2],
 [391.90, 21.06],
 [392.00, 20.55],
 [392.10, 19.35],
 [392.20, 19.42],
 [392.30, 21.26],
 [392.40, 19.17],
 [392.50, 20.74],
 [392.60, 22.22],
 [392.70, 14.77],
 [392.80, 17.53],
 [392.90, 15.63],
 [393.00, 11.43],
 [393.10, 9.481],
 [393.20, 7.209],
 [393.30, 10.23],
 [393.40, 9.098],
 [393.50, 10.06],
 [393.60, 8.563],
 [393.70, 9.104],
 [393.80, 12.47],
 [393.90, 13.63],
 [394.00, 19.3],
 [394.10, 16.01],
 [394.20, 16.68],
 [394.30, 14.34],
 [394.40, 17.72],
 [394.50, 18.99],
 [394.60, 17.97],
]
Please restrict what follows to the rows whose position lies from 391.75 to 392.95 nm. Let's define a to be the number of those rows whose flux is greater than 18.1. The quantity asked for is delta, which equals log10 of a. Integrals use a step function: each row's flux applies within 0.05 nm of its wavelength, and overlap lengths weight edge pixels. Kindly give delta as 1.0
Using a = 9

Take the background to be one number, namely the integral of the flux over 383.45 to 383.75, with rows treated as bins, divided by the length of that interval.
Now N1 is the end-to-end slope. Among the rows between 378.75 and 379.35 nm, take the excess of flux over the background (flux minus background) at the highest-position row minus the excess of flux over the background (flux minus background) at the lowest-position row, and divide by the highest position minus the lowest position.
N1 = 0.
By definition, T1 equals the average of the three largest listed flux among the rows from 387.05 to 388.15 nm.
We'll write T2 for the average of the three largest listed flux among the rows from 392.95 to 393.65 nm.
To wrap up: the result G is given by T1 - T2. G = 10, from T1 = 20.4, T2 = 10.6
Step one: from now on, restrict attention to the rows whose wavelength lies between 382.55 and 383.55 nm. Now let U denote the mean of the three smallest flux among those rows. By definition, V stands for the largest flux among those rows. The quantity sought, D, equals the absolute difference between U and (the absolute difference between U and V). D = 3.9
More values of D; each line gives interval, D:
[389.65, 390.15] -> 16.0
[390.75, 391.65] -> 16.6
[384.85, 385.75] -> 11.3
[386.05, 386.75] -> 15.4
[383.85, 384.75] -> 7.5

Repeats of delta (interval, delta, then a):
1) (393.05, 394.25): 0.0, 1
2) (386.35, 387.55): 1.0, 10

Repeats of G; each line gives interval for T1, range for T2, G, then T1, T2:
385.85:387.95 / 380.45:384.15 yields 1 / 23.3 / 21.9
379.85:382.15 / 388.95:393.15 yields -1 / 21.9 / 22.6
